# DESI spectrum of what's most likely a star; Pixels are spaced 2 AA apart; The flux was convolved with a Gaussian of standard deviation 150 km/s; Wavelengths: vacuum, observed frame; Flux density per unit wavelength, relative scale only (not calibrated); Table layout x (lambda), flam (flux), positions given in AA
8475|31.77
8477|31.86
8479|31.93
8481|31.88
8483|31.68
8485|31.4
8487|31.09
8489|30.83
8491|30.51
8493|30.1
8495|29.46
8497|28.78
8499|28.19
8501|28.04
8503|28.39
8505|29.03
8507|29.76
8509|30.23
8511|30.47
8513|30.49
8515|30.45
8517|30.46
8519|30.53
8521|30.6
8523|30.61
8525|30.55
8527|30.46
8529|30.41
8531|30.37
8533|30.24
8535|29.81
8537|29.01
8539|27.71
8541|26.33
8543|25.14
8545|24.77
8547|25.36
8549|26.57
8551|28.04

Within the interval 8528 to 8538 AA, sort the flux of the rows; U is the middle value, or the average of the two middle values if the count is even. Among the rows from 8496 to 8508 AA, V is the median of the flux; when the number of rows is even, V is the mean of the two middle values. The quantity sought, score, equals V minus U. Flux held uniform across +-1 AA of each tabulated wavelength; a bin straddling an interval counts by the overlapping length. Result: -1.7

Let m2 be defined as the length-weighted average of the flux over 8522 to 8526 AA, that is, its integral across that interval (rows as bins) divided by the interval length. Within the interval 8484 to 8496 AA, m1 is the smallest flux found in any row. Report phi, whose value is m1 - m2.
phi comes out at -1.1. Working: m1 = 29.46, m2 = 30.6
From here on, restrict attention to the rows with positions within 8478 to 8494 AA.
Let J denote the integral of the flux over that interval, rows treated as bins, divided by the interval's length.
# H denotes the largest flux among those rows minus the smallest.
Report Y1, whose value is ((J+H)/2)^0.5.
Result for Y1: 4.06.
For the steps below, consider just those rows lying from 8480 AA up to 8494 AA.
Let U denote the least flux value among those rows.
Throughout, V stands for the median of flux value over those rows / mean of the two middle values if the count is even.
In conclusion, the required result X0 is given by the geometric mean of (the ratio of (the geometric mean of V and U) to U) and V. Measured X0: 5.62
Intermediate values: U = 30.1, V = 31.1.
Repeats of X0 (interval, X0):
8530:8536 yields 5.52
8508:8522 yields 5.53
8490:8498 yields 5.50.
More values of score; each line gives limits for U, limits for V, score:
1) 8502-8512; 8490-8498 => 0.0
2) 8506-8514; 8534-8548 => -4.0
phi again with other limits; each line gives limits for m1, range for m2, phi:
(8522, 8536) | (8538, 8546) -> 3.8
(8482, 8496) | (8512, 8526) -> -1.1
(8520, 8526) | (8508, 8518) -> 0.1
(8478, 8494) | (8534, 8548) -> 3.2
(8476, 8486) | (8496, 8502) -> 3.1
